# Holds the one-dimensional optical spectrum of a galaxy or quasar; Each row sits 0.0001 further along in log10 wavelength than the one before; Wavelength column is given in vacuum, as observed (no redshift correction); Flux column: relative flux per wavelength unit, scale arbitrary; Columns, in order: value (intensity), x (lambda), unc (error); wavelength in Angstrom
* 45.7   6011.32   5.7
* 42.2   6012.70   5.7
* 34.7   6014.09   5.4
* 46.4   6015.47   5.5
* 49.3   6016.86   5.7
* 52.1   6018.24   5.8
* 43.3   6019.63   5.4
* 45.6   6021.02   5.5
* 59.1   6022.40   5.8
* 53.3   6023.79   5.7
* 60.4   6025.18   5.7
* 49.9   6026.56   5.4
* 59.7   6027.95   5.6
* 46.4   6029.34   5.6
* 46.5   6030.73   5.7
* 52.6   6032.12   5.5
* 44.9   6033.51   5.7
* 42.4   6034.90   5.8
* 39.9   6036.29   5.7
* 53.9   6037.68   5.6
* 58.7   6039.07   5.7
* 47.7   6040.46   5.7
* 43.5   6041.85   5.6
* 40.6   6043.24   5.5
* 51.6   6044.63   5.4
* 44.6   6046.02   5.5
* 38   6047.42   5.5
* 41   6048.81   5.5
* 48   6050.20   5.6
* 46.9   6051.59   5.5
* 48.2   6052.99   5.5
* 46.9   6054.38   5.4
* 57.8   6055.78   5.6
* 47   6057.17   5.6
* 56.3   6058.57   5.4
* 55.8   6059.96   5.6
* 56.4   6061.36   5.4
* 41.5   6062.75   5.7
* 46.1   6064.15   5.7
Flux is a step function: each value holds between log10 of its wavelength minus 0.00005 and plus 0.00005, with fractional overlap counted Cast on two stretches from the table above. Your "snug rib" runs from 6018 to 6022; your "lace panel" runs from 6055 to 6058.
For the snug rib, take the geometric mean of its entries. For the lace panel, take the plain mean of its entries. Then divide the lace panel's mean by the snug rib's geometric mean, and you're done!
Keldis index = 1.12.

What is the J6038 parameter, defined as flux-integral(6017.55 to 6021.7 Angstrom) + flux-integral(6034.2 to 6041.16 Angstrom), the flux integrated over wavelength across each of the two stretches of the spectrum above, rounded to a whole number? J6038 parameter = 533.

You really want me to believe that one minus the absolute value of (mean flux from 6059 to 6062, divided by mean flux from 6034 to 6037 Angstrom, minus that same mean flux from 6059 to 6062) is -54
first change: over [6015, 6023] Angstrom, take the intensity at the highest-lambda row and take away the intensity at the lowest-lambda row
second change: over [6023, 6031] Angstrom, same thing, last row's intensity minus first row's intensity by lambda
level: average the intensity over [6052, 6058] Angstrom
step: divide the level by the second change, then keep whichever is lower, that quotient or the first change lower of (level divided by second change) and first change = -7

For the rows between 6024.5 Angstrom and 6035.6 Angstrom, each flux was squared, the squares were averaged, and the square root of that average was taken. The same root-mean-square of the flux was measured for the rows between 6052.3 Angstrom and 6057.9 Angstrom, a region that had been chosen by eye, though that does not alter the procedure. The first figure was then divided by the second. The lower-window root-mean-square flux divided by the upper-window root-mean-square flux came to 1.01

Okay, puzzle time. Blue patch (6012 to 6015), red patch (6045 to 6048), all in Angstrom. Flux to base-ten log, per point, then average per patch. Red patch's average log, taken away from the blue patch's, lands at -0.03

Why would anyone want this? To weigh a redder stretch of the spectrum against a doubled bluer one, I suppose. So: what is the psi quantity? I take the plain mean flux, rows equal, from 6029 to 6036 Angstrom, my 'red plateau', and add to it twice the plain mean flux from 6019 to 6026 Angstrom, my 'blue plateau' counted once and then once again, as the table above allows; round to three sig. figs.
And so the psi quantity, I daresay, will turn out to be 151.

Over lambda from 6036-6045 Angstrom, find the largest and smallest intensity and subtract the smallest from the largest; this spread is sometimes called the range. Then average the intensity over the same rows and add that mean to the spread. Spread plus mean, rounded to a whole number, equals 67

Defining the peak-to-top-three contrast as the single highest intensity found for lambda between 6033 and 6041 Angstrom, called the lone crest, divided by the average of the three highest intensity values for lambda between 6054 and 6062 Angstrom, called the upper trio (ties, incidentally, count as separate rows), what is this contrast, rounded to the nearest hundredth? 1.03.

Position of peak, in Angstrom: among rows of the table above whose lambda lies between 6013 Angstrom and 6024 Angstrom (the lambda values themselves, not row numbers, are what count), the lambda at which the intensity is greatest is 6022.40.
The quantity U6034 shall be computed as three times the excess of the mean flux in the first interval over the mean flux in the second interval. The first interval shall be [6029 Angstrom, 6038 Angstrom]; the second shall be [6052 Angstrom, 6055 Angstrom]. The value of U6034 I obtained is -3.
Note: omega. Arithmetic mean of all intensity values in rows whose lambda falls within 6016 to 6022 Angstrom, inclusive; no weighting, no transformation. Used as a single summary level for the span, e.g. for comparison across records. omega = 48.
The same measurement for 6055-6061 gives 54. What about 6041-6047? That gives 45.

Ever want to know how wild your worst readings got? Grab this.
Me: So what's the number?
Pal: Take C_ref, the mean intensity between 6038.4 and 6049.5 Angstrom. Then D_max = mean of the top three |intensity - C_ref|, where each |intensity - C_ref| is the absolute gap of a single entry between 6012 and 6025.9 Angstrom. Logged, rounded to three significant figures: 13.0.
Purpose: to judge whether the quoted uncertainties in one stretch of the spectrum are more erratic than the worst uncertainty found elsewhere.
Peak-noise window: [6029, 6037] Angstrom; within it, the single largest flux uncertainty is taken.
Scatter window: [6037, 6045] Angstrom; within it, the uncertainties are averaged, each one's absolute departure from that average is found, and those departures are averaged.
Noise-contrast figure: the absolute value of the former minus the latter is 5.71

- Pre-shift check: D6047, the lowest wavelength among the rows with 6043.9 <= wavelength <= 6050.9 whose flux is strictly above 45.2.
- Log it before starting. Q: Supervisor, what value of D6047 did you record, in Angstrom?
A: 6044.63 Angstrom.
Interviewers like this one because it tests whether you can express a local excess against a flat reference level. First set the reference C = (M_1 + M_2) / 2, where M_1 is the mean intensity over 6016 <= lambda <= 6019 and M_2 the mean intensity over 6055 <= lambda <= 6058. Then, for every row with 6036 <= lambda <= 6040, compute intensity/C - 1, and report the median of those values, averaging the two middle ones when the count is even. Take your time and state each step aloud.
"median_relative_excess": 0.05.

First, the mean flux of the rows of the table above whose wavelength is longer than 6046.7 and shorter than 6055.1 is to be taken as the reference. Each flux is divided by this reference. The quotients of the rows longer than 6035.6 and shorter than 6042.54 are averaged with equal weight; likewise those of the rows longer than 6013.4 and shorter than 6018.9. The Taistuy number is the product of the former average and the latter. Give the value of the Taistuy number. 1.11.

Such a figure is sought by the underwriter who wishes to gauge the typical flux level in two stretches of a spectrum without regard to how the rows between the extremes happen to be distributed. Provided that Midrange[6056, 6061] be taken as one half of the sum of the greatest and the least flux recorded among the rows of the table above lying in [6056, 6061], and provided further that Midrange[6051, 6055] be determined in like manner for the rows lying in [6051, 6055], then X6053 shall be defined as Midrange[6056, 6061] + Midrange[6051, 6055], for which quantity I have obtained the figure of 99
